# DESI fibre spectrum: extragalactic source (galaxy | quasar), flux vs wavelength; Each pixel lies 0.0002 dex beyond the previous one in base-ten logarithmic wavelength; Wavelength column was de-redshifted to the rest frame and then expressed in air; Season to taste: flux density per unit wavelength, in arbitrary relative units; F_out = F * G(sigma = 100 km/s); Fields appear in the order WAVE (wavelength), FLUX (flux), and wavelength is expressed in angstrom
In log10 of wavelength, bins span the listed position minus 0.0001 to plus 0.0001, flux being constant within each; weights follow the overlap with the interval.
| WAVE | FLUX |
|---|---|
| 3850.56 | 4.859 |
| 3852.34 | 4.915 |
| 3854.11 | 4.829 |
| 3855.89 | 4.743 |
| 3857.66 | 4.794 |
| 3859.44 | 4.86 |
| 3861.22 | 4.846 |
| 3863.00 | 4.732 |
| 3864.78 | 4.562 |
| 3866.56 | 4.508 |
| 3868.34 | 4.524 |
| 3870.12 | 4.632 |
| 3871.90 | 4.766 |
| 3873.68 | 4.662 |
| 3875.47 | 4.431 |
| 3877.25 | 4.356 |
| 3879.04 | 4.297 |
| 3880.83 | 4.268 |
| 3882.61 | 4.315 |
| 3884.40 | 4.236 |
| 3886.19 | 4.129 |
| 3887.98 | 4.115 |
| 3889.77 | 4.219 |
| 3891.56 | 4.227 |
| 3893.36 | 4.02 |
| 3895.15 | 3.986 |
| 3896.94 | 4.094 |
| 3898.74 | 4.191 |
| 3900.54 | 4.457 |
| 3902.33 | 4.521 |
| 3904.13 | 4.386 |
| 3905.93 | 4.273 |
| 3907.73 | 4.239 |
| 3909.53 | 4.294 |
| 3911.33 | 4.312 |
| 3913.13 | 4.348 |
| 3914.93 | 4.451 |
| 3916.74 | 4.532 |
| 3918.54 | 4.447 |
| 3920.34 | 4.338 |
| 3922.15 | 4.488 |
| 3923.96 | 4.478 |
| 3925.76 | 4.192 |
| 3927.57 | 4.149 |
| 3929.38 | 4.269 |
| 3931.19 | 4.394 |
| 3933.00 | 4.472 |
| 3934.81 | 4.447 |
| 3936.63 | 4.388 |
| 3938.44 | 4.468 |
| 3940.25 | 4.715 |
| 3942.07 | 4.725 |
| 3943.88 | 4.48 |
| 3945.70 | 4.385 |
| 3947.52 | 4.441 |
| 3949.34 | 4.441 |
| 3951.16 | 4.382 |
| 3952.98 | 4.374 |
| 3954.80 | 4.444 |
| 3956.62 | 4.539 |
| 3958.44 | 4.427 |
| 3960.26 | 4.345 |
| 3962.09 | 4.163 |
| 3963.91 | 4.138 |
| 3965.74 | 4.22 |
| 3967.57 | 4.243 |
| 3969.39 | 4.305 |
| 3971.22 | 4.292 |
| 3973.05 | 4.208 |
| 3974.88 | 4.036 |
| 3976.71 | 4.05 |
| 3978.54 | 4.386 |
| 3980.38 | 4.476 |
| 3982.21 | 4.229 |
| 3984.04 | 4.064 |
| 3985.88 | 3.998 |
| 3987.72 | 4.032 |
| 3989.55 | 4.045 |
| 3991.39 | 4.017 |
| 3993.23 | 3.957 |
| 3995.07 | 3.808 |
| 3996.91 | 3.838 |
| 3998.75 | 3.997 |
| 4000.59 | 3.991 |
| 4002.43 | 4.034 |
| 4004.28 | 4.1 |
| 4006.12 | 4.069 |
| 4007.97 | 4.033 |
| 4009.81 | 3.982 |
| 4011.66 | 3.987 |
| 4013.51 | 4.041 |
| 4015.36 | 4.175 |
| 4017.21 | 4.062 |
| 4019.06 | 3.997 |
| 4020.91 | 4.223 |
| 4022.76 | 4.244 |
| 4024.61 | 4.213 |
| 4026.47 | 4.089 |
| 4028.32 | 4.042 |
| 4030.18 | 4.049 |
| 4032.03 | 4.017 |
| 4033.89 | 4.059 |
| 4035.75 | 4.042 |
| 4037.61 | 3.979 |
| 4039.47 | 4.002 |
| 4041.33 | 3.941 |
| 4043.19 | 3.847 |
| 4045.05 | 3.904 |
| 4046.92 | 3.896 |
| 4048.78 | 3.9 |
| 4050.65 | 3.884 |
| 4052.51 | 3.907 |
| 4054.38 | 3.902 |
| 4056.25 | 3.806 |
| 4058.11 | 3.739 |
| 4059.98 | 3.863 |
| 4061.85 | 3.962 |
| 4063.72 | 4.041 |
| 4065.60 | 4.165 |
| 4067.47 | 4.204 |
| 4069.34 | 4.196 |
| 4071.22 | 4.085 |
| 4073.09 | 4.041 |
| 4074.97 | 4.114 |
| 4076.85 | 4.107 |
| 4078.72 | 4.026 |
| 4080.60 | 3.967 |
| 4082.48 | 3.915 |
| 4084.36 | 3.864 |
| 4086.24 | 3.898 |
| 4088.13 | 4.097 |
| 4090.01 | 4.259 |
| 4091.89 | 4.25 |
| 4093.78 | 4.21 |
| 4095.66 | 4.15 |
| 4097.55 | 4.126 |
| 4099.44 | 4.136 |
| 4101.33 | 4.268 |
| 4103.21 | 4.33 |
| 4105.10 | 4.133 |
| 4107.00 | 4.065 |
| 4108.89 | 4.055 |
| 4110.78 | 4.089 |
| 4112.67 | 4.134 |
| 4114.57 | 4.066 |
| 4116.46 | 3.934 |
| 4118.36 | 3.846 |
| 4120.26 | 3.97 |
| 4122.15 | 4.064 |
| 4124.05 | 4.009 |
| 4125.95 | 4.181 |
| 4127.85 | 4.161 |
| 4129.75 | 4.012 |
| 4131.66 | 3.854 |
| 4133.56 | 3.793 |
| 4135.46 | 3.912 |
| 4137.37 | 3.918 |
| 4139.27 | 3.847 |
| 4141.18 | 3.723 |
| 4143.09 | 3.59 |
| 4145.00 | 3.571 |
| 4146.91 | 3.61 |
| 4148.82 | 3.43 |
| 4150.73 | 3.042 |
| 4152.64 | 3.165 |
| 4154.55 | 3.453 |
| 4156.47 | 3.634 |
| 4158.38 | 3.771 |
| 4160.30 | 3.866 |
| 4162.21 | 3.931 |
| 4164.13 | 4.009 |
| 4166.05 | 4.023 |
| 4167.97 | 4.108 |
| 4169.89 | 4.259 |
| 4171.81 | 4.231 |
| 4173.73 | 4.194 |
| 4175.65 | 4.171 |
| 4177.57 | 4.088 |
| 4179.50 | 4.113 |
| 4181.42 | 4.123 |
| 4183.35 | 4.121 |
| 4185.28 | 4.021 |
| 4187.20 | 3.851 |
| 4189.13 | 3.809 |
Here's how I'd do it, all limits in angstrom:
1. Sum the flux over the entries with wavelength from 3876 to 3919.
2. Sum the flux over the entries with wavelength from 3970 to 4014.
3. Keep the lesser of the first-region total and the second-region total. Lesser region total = 98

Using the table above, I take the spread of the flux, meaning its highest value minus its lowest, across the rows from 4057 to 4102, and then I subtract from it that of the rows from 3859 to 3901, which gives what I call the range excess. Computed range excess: -0.3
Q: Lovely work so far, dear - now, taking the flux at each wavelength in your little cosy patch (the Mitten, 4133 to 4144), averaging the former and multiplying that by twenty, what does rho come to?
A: 76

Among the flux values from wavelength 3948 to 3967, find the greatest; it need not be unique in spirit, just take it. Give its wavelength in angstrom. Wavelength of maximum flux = 3956.62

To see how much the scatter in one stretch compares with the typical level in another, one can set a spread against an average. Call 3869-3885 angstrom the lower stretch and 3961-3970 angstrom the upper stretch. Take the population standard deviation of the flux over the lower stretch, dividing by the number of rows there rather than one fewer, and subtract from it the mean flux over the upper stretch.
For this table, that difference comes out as -4.0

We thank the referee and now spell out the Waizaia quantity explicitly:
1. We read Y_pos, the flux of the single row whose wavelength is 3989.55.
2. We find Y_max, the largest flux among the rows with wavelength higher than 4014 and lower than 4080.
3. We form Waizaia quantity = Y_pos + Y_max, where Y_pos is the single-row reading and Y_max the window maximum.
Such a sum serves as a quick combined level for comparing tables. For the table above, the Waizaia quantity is 8.29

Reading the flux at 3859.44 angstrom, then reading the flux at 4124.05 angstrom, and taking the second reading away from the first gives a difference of 0.9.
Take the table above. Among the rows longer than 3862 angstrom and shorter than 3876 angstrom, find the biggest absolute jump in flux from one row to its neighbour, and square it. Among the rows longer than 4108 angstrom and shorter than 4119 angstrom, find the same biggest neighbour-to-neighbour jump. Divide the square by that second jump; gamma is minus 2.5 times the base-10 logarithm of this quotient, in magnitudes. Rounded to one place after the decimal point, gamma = 1.0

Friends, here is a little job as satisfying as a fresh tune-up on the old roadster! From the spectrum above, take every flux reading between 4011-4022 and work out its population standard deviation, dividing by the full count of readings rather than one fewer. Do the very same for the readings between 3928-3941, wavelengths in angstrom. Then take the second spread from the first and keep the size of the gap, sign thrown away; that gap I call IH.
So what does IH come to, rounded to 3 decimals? 0.037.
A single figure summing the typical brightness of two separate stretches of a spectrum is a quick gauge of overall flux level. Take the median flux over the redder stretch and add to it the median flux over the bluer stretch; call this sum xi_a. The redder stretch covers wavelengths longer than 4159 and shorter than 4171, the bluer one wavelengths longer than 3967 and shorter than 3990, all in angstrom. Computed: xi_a 8.22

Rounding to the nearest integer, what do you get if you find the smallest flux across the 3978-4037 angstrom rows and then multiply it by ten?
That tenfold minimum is 38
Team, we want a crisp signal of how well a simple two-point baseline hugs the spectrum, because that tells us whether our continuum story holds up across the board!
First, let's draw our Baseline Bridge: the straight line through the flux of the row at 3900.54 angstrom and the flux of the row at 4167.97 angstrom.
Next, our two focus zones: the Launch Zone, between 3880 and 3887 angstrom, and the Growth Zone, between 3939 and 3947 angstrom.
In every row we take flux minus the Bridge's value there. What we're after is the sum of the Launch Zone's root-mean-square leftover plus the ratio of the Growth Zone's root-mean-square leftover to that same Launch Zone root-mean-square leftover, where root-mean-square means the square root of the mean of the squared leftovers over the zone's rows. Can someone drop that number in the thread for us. 1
